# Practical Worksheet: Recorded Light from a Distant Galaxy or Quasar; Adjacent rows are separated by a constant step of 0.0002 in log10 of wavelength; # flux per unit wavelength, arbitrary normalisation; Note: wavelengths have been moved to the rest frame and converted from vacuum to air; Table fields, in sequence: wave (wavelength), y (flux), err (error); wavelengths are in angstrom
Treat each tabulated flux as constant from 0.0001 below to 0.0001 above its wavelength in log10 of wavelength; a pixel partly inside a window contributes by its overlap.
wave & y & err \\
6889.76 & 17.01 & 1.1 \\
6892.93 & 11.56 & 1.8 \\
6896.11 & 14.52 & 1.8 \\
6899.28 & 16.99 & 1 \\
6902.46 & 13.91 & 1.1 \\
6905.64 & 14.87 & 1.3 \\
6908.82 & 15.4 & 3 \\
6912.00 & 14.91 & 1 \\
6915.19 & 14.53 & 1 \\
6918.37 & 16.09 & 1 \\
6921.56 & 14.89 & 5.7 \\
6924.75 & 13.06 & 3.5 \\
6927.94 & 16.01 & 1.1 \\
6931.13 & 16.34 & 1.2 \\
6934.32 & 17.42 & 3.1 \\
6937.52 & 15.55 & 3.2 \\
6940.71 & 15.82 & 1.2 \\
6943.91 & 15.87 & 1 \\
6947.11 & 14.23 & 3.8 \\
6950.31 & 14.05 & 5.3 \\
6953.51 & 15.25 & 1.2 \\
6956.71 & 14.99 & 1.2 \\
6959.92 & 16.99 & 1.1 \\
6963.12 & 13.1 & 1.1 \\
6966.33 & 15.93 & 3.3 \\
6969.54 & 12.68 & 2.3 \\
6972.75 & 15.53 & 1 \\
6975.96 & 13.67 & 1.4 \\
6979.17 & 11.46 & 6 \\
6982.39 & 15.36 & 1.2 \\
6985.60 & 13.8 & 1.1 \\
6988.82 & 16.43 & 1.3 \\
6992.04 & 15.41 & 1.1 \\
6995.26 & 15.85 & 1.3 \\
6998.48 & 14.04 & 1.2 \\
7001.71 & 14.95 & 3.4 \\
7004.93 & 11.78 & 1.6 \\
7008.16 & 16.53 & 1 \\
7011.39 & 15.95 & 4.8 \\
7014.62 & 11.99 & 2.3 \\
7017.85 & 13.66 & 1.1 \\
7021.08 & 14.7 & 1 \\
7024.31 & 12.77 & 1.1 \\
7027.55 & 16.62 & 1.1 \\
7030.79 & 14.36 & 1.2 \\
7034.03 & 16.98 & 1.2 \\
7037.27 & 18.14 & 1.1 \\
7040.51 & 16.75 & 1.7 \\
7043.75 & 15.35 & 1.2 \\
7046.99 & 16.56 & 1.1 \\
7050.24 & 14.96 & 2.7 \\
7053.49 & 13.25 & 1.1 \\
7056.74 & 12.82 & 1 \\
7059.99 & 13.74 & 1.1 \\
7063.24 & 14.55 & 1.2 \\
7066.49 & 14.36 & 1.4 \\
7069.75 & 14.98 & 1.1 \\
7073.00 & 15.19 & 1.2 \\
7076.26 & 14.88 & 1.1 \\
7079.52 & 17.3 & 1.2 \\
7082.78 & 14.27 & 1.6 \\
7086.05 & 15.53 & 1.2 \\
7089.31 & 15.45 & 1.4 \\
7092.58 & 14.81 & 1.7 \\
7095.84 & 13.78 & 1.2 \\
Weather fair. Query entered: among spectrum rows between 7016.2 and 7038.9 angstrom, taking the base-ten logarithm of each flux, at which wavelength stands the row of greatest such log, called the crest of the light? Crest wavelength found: 7037.27 angstrom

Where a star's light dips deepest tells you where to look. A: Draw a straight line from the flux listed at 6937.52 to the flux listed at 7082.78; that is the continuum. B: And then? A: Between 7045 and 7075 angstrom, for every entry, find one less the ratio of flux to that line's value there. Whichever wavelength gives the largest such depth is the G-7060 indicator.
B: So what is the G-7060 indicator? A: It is 7056.74 angstrom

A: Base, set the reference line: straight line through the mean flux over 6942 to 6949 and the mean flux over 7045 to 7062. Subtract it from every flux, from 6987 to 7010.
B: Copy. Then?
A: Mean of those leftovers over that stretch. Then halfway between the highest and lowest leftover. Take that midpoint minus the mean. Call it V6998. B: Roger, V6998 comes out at -0.79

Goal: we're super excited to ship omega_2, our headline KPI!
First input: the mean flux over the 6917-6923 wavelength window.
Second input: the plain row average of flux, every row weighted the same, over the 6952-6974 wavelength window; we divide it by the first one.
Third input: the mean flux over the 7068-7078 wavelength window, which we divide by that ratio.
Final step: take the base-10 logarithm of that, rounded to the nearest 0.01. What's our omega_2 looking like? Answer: 1.19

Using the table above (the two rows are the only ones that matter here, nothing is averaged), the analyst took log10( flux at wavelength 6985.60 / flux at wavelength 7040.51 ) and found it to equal -0.084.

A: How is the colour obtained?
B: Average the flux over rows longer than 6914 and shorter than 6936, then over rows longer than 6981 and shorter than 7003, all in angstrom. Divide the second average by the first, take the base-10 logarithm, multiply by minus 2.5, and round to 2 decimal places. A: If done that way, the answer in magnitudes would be 0.03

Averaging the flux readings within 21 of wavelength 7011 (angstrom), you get 14.5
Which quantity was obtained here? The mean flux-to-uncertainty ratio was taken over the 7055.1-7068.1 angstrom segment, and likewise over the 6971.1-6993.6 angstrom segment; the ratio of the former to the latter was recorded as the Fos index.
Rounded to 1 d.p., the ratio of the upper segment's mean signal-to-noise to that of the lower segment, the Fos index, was 1.1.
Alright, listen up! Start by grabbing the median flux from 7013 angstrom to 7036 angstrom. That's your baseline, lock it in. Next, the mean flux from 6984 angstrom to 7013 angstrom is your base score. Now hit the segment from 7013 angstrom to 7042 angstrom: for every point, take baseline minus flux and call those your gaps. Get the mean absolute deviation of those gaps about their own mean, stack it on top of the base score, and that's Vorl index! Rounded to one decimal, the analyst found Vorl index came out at 16.8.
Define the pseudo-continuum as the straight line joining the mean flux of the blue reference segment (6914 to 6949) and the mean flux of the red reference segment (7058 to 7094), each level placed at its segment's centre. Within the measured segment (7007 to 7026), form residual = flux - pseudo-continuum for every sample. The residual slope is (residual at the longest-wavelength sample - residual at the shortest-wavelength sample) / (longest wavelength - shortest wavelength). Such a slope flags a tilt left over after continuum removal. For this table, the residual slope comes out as -0.23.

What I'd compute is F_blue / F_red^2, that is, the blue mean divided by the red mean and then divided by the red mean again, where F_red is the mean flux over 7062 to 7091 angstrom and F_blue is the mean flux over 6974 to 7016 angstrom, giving 0.063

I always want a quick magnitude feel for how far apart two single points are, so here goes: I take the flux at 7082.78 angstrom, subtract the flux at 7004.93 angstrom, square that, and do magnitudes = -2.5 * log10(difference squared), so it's -2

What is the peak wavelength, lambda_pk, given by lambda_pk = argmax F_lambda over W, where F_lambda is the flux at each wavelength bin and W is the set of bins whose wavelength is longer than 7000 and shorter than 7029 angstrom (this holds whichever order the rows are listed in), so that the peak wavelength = 7027.55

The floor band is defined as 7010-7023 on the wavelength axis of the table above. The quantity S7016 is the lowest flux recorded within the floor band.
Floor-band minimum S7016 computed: 11.99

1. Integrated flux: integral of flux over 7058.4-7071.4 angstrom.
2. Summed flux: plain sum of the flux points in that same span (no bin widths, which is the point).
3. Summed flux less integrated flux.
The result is -130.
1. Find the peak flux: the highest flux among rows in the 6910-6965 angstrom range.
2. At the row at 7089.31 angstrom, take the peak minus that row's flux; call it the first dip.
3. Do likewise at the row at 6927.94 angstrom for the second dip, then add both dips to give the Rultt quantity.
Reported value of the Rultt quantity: 3.4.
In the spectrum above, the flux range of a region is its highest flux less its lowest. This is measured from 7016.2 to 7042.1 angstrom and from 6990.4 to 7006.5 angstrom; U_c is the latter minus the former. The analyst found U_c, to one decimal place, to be -1.3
